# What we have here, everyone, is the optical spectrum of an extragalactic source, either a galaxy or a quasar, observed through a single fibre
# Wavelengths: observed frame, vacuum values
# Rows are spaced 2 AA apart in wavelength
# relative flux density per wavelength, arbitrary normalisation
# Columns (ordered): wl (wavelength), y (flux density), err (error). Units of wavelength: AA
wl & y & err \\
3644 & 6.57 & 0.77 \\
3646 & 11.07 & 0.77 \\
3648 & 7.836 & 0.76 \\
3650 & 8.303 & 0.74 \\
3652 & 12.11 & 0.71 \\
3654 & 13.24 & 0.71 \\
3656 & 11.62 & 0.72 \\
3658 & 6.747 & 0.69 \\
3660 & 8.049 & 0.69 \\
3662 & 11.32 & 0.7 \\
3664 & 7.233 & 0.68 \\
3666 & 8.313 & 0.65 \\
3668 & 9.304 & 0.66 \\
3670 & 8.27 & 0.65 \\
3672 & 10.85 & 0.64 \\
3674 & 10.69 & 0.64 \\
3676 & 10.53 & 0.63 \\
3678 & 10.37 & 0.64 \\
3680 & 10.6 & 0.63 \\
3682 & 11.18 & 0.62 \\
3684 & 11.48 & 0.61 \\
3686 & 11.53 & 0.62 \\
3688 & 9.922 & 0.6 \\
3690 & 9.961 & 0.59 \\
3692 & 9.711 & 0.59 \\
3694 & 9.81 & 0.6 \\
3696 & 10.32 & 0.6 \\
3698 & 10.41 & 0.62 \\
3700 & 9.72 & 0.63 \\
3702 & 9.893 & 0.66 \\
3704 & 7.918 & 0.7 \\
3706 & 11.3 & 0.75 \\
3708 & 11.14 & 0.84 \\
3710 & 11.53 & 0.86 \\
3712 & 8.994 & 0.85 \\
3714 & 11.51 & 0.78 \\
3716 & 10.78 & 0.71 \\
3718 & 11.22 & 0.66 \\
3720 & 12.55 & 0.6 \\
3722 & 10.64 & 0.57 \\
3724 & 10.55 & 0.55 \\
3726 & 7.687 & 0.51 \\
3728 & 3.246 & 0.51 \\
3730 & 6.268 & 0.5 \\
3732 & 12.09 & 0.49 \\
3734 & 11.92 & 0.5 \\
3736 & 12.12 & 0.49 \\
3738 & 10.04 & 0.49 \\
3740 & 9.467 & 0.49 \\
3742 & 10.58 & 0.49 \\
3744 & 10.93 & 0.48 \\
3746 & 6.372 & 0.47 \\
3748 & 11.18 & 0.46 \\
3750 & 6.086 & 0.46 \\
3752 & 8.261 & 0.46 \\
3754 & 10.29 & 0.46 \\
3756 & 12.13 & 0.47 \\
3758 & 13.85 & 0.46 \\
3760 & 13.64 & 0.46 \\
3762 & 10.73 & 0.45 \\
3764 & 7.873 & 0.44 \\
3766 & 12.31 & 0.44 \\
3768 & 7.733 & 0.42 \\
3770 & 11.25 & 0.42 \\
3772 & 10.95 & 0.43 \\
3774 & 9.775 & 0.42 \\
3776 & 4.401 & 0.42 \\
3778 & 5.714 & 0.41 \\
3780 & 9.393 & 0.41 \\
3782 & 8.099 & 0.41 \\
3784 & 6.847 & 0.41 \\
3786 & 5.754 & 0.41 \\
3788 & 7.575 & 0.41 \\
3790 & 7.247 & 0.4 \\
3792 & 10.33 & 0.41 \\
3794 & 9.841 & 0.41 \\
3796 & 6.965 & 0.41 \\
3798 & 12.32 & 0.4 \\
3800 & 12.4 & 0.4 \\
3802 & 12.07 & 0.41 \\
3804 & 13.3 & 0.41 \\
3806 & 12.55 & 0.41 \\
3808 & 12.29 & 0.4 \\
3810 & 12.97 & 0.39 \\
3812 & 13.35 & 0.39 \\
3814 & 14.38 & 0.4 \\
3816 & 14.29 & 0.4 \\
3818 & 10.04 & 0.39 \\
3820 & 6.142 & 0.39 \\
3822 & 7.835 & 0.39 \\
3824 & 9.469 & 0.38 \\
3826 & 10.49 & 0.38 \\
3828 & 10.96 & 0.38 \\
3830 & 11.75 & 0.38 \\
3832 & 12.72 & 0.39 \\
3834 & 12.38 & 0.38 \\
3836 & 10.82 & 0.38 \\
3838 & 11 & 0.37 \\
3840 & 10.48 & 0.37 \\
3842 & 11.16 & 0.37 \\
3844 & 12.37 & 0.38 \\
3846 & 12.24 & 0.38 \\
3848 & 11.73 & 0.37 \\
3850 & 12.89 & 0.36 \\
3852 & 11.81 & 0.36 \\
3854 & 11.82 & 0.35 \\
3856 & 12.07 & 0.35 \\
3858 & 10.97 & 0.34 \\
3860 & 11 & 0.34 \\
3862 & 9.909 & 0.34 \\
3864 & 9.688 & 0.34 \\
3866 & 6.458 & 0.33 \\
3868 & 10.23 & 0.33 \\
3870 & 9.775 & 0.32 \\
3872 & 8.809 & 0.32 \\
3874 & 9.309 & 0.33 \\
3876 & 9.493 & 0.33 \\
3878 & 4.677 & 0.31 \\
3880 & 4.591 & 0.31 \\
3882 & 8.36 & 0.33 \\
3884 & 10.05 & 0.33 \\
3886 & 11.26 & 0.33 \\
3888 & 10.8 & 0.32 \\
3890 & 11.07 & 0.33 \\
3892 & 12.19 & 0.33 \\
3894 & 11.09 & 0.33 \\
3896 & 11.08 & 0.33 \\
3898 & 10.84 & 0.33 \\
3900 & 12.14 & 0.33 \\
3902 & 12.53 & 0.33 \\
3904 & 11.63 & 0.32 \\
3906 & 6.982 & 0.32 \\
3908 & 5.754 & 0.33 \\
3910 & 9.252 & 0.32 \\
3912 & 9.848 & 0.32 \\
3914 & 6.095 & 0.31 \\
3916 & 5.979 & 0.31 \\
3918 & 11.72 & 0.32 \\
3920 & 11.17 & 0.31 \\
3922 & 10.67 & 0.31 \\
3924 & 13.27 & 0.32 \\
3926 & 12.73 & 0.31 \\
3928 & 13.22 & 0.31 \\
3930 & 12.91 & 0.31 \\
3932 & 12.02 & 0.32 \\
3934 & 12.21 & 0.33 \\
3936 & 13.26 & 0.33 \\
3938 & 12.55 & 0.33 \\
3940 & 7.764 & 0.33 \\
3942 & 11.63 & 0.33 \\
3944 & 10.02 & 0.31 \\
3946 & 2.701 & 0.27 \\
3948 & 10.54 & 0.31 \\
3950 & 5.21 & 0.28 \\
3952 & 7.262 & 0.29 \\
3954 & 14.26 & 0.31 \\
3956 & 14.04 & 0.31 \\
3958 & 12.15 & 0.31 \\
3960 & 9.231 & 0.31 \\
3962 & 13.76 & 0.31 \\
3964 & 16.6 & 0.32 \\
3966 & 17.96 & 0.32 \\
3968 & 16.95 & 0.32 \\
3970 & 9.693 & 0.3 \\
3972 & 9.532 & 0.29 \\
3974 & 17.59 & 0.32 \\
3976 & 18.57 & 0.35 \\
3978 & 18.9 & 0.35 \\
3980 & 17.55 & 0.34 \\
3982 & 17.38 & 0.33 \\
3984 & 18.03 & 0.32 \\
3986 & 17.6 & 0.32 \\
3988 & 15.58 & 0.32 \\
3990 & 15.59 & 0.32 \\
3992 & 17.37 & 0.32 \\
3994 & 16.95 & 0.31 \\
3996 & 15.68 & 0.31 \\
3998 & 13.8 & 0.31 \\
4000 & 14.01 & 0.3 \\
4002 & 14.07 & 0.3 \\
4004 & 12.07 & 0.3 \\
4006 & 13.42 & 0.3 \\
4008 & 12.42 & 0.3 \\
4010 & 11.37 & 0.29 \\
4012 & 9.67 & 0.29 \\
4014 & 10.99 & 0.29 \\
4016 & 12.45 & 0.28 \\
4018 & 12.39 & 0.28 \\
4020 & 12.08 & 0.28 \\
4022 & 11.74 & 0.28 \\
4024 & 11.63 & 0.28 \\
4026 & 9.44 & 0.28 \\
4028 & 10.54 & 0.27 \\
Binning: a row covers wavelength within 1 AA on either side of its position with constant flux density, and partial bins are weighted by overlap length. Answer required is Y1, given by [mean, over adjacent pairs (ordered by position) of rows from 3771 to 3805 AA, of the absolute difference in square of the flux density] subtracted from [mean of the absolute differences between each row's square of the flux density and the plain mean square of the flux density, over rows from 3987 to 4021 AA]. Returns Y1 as 16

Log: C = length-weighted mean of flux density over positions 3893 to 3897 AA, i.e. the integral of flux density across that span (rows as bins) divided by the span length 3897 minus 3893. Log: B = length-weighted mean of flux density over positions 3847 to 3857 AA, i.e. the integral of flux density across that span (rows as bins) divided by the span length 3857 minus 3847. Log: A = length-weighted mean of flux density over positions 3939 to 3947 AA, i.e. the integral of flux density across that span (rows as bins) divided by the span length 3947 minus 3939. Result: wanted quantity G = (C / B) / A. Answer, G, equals 0.114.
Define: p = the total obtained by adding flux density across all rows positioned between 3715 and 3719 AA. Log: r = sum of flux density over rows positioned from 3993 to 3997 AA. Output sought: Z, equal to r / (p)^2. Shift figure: 0.07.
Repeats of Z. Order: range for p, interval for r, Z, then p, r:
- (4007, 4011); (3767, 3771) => 0.03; 23.8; 19.0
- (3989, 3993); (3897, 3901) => 0.02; 33.0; 23.0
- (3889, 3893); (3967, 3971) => 0.05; 23.3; 26.6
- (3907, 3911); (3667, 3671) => 0.08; 15.0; 17.6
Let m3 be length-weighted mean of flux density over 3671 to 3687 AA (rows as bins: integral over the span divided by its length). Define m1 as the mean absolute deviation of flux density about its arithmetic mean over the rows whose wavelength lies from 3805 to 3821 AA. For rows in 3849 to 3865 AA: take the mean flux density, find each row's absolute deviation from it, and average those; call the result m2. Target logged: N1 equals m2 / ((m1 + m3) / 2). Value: 0.137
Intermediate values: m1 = 2.0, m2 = 0.9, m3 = 10.9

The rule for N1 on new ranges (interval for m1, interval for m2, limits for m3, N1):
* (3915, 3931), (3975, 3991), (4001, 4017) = 0.133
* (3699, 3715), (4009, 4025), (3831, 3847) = 0.101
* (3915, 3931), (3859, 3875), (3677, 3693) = 0.148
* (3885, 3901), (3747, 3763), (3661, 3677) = 0.386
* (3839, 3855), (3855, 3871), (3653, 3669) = 0.211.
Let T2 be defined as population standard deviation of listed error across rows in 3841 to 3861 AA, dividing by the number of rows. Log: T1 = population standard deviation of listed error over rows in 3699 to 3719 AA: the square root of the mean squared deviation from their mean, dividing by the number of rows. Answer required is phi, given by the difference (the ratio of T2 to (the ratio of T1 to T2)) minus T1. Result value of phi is -0.078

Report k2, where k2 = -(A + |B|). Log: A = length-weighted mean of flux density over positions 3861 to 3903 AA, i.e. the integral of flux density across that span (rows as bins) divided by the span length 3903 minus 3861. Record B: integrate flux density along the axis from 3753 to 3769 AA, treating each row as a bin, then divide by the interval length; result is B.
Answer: -21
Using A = 9.7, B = 11.1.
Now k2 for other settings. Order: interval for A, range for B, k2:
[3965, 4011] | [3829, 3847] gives -27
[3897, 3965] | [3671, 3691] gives -21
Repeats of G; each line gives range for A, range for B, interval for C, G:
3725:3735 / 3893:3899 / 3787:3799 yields 0.100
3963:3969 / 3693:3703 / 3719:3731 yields 0.049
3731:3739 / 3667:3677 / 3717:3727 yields 0.092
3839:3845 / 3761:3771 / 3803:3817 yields 0.118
